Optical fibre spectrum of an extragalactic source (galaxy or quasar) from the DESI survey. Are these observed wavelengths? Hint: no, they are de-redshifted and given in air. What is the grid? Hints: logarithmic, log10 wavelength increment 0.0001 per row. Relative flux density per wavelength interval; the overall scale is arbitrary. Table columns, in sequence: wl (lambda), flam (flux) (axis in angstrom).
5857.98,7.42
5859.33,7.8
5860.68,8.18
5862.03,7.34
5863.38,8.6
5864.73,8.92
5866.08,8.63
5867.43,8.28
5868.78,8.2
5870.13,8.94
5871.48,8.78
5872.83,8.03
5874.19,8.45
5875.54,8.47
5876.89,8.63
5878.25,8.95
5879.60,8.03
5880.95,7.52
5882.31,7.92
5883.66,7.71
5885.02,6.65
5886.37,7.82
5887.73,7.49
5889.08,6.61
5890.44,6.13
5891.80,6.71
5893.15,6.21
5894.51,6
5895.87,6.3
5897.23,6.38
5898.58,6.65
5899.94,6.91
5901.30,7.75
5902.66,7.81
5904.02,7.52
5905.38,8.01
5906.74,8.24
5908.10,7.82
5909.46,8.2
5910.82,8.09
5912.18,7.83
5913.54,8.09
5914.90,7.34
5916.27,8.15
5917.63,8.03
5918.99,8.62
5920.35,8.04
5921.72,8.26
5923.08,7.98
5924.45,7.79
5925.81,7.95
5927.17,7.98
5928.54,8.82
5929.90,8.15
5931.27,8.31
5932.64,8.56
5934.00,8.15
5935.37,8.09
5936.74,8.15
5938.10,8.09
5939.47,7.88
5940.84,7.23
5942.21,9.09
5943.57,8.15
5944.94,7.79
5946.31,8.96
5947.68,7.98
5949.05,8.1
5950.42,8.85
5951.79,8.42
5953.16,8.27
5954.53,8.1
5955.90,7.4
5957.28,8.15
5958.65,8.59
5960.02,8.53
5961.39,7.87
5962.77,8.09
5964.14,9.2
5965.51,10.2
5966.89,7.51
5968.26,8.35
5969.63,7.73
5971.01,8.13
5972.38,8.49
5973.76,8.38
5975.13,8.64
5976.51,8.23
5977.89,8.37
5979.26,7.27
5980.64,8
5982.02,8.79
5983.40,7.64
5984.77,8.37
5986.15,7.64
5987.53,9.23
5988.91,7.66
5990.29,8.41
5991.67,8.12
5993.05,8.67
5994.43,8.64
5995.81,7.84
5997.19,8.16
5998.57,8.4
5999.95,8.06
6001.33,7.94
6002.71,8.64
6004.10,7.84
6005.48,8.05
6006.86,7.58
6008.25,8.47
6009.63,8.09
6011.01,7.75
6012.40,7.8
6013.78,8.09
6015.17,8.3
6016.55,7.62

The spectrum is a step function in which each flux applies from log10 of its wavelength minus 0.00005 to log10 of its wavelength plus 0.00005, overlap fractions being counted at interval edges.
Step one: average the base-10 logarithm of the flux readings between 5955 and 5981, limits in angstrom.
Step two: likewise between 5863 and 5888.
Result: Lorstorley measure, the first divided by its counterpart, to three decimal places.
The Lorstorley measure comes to 1.003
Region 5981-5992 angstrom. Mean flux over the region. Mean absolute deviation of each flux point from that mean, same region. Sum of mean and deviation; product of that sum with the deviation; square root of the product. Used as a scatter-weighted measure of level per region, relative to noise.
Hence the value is 2.0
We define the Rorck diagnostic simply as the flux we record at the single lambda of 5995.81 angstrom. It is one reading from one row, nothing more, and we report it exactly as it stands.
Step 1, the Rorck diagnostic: 7.84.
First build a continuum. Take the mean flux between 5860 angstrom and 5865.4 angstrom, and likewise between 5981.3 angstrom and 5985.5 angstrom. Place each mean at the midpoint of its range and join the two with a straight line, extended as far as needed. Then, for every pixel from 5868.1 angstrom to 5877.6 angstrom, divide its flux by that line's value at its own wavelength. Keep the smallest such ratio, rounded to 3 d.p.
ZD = 0.972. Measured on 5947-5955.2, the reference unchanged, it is 0.966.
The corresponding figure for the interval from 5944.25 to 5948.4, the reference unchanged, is 0.943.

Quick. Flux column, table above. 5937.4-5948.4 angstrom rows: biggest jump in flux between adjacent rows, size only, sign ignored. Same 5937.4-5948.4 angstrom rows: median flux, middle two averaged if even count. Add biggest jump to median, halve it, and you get 4.95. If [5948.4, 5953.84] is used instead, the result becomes 4.55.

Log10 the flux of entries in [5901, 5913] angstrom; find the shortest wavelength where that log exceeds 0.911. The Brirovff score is 5906.74 angstrom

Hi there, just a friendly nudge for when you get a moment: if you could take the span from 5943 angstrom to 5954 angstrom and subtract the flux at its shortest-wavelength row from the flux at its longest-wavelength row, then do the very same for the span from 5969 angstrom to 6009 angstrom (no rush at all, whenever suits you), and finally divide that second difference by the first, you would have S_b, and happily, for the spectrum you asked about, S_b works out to 6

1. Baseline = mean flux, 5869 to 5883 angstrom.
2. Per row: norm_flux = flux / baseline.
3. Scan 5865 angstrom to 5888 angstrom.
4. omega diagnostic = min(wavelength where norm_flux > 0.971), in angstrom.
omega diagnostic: 5866.08 angstrom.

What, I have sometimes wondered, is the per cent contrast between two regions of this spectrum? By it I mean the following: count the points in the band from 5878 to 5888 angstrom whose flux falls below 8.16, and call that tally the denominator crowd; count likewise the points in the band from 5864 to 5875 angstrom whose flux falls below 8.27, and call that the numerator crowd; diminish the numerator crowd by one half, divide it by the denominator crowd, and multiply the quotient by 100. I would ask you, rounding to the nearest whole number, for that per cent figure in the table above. 21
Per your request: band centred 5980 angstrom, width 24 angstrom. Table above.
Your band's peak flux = 9.23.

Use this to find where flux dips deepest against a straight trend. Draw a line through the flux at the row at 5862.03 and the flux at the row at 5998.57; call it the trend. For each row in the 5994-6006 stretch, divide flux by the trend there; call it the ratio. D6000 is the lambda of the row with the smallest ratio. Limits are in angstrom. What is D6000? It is 6004.10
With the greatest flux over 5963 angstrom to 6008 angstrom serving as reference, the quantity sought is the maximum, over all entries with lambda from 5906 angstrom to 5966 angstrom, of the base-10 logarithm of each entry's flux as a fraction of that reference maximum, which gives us 0.000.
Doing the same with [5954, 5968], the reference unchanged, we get 0.000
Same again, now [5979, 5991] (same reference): -0.043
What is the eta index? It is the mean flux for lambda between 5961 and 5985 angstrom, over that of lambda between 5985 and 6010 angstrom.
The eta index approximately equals 1.01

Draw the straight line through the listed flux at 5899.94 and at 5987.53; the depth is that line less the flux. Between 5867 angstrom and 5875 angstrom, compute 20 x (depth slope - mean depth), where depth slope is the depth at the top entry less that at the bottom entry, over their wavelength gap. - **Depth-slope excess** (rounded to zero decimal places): 46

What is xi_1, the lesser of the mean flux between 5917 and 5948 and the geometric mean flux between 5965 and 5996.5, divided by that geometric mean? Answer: 0.99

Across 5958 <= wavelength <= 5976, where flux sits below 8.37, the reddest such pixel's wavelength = 5971.01 angstrom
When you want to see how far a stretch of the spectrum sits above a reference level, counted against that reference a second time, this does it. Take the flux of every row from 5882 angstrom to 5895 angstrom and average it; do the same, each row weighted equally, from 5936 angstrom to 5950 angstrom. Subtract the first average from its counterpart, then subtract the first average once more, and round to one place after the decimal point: -5.7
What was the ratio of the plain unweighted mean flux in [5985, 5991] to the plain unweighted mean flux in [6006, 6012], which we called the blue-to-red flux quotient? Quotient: 1.03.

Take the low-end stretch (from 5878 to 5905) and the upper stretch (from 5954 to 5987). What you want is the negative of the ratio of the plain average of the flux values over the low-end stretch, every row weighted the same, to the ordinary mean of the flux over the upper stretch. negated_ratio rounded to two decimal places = -0.87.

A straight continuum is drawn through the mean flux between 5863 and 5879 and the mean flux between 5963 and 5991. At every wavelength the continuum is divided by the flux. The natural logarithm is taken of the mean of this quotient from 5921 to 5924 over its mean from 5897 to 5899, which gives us -0.23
